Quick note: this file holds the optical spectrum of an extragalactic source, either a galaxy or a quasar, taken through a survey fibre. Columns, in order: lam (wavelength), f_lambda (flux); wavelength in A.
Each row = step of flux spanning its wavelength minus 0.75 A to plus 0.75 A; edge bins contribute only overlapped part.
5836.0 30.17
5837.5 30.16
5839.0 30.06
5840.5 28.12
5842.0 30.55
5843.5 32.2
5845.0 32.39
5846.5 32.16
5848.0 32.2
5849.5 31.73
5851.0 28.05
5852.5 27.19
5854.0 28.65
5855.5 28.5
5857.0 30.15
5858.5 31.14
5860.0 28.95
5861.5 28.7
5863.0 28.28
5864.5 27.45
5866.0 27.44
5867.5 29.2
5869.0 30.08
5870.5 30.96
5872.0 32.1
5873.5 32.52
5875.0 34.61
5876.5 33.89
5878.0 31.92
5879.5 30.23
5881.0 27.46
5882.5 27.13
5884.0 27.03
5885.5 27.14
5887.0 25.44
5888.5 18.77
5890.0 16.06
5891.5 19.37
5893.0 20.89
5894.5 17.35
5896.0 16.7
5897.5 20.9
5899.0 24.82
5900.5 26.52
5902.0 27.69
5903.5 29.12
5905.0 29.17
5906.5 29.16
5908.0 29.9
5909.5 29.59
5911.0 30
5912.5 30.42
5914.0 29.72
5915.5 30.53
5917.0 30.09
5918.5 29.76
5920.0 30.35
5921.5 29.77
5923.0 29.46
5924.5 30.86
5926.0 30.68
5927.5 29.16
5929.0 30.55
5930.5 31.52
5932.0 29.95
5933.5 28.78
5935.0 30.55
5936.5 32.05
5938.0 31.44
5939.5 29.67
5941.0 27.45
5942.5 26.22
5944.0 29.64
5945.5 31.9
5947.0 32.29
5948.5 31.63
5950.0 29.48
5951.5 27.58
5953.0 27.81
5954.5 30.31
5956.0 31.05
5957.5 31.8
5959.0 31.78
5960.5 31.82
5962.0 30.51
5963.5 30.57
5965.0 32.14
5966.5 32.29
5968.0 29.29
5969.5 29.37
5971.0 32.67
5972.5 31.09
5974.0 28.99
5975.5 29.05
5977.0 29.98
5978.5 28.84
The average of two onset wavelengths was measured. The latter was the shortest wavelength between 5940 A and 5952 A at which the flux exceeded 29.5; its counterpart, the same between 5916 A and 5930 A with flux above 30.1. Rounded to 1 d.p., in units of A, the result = 5932.0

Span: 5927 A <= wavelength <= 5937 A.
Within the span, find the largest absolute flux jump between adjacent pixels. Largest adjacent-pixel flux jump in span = 1.8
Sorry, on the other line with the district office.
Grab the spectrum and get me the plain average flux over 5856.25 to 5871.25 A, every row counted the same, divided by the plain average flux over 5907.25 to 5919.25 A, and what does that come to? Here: 0.97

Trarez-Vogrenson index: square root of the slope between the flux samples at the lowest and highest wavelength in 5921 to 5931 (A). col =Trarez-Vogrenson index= 0.44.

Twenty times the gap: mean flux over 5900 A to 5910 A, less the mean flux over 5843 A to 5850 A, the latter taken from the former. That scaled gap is -68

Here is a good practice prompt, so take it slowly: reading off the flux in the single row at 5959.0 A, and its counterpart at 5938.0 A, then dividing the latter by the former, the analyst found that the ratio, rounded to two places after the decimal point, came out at 0.99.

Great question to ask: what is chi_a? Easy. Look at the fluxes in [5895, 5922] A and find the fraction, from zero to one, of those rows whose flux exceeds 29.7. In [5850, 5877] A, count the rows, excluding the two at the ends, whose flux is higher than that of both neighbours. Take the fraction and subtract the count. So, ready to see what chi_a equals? -2.5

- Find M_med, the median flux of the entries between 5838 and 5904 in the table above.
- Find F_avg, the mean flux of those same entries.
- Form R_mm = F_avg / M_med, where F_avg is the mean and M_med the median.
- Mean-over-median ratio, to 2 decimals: 0.97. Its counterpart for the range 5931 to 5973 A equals 0.99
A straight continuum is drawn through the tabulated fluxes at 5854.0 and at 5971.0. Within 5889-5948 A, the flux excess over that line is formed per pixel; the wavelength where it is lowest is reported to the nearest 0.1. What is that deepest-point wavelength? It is 5890.0 A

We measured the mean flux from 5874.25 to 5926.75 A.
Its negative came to -27.2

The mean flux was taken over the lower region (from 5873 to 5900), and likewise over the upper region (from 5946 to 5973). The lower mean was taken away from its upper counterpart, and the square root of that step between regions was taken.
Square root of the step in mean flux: 2.4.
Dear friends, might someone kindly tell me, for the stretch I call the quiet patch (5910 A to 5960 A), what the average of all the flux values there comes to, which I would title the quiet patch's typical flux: 30.1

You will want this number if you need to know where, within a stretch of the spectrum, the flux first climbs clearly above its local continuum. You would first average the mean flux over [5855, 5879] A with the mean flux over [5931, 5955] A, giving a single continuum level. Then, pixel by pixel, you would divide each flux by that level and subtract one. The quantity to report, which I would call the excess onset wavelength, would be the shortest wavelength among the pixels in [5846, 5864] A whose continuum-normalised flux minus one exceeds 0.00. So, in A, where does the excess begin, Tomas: 5846.5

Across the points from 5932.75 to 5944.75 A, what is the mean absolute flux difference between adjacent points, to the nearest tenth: 1.8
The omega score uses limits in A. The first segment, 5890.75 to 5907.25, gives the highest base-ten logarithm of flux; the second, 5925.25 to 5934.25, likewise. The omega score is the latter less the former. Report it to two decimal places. 0.03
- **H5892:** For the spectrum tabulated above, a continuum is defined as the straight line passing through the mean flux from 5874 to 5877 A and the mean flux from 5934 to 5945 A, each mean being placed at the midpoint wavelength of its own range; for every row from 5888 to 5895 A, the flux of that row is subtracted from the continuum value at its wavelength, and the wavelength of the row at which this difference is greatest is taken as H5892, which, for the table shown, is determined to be 5890.0 A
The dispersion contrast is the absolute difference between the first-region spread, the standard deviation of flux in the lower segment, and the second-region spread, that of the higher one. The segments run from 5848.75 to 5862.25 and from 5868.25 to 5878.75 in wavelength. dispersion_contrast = 0.1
